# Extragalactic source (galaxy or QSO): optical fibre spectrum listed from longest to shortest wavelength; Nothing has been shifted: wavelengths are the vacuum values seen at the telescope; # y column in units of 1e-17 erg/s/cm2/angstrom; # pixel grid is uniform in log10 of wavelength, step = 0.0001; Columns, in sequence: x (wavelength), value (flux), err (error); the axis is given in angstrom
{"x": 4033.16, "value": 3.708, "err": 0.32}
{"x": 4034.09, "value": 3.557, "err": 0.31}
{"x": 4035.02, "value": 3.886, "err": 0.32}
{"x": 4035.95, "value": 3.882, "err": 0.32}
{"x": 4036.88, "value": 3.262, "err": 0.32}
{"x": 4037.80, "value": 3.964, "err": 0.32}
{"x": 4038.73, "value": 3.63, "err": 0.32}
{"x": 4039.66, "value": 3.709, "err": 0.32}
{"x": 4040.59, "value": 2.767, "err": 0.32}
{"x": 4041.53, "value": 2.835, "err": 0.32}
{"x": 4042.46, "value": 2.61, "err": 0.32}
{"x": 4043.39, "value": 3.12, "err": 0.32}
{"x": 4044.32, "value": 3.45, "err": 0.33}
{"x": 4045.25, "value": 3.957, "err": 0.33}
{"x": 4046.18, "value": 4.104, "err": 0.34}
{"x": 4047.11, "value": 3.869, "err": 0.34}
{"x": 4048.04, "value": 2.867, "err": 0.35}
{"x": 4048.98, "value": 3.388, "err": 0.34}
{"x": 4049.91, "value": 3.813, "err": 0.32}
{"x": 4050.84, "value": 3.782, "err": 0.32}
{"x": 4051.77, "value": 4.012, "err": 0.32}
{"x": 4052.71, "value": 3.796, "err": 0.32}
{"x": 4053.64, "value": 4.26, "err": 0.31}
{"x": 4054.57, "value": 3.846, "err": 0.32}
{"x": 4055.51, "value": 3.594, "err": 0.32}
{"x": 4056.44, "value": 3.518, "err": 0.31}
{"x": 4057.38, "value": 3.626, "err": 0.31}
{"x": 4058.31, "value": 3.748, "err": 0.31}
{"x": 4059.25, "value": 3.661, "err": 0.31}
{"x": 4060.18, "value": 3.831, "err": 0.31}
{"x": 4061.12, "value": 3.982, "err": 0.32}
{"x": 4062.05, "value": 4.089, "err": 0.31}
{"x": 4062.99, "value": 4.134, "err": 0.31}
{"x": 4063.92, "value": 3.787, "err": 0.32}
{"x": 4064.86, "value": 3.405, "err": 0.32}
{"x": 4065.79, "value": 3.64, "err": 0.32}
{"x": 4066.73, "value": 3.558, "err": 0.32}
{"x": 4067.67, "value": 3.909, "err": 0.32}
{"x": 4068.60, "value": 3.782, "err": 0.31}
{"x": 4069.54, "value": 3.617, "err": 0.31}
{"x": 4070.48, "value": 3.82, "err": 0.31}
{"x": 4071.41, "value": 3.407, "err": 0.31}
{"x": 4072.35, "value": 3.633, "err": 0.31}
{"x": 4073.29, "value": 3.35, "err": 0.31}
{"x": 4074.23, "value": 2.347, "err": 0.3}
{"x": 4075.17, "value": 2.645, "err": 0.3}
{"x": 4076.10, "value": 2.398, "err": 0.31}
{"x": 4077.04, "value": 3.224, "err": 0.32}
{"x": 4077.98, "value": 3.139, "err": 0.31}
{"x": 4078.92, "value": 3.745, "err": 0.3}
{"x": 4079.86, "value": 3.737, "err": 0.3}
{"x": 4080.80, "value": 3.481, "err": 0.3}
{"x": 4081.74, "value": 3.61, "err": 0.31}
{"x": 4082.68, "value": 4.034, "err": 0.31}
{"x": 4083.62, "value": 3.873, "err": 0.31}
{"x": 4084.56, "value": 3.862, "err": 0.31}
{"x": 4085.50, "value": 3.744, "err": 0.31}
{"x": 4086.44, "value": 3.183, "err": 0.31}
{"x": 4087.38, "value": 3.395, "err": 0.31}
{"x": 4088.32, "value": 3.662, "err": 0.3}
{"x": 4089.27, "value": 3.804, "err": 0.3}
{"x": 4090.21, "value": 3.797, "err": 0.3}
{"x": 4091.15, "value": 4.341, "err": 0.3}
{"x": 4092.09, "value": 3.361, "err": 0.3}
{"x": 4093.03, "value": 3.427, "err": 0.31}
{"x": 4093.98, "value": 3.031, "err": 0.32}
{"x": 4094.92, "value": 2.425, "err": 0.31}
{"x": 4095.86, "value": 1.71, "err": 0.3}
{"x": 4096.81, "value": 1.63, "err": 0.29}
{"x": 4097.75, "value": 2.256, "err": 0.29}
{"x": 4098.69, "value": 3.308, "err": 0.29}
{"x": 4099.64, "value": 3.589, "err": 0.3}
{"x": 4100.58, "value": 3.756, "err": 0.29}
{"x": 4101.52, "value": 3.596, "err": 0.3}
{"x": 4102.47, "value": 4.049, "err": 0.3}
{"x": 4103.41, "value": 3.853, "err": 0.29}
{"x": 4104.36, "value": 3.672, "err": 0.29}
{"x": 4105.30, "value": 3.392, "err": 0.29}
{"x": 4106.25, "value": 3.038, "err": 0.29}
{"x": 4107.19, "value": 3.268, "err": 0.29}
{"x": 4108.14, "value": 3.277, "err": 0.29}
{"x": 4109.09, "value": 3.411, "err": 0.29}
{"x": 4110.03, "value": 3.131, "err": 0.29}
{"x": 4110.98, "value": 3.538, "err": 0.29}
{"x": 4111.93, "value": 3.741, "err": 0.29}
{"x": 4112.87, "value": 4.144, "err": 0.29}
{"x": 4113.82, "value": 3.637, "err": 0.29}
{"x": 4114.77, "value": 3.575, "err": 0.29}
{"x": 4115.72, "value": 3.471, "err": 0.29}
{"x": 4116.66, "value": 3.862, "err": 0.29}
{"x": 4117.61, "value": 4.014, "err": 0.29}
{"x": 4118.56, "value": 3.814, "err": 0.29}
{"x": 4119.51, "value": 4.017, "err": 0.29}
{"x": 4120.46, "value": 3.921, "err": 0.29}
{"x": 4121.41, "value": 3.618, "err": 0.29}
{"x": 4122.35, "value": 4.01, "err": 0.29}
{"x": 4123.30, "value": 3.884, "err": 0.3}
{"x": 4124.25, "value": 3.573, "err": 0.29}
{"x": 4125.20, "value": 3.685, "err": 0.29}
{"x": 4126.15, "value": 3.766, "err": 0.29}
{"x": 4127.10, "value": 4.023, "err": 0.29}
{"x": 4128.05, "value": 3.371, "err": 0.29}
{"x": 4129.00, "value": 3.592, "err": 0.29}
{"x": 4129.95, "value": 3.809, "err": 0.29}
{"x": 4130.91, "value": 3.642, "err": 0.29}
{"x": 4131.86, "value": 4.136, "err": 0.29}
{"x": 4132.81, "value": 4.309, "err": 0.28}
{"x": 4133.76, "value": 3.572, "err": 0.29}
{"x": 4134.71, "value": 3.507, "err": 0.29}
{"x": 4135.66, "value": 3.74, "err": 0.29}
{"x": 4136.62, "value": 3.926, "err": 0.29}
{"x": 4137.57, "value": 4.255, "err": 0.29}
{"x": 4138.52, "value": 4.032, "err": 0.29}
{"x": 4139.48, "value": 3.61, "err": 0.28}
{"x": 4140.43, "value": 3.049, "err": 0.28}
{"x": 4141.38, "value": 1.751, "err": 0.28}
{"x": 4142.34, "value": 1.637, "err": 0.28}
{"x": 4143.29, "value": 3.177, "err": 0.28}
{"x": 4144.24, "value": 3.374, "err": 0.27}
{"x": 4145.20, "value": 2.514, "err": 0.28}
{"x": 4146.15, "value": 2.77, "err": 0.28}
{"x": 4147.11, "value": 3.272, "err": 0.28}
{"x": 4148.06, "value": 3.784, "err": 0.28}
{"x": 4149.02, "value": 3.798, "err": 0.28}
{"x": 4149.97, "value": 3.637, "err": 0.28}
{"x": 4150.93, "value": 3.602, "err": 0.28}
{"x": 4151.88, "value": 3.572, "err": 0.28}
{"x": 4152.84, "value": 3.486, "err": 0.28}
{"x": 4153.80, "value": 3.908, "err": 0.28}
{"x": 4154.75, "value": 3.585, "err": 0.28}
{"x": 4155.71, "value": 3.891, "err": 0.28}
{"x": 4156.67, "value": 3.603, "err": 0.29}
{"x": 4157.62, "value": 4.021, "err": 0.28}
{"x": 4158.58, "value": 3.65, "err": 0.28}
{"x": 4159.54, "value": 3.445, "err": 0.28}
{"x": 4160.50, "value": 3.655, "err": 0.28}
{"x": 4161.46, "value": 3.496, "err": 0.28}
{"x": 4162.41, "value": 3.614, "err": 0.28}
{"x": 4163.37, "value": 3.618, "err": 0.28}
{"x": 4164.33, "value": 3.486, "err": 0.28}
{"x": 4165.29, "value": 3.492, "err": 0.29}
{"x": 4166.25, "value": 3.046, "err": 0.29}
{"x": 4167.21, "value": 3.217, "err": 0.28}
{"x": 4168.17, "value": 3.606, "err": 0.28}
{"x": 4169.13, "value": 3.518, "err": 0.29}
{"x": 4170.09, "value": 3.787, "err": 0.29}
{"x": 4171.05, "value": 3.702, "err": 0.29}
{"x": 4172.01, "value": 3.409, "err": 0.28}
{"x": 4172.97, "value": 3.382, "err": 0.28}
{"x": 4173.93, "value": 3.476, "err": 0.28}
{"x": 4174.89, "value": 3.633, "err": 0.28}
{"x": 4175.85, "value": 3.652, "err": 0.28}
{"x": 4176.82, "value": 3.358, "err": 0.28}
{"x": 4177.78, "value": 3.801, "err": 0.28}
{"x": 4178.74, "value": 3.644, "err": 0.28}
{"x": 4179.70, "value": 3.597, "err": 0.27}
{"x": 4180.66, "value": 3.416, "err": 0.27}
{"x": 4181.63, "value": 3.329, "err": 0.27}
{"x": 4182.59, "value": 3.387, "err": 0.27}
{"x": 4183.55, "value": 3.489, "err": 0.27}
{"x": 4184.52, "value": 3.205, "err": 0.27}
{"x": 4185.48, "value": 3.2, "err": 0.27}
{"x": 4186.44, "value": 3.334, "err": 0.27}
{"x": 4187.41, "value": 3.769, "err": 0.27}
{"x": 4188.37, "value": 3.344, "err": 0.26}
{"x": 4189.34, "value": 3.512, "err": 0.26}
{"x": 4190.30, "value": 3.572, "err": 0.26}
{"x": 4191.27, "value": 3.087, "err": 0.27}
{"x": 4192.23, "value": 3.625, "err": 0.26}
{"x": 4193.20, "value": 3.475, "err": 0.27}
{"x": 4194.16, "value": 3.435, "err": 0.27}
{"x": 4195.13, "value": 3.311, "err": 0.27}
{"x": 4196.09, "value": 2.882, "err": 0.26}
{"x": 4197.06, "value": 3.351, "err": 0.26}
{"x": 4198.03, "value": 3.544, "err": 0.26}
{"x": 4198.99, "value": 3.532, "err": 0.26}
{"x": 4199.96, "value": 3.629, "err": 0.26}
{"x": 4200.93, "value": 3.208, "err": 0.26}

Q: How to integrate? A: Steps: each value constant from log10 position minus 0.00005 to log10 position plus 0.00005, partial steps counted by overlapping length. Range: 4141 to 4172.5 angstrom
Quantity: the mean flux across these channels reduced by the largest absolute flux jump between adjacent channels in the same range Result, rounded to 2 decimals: 1.86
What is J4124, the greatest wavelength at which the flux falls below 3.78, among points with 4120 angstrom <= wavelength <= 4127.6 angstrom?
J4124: 4126.15 angstrom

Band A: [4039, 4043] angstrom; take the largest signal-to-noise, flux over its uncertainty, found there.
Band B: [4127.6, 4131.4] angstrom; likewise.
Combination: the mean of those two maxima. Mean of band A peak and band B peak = 12.4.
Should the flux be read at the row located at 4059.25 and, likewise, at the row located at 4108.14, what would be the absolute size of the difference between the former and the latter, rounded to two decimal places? 0.38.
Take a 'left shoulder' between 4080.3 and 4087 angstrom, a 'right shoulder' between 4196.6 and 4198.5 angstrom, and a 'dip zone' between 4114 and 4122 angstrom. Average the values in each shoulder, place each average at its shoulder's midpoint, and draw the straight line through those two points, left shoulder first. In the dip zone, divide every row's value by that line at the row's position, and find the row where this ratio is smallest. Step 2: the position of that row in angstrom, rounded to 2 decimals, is 4115.72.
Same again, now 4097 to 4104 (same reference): 4097.75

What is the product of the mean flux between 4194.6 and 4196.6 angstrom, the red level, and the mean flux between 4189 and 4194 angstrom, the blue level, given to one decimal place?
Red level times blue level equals 10.7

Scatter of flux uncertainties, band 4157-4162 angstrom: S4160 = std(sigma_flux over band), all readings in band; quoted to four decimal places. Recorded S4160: 0.0000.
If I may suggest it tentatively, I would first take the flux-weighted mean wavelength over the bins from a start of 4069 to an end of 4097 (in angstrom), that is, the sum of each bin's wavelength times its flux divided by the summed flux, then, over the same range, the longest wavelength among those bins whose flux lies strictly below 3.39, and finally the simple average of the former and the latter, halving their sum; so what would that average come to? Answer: 4089.8 angstrom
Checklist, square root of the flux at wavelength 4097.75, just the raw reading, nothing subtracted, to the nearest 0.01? 1.50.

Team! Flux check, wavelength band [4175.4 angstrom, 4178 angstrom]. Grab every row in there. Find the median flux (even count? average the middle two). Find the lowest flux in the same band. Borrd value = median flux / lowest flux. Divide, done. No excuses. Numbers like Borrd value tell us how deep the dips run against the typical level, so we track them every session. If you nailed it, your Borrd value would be 1.09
